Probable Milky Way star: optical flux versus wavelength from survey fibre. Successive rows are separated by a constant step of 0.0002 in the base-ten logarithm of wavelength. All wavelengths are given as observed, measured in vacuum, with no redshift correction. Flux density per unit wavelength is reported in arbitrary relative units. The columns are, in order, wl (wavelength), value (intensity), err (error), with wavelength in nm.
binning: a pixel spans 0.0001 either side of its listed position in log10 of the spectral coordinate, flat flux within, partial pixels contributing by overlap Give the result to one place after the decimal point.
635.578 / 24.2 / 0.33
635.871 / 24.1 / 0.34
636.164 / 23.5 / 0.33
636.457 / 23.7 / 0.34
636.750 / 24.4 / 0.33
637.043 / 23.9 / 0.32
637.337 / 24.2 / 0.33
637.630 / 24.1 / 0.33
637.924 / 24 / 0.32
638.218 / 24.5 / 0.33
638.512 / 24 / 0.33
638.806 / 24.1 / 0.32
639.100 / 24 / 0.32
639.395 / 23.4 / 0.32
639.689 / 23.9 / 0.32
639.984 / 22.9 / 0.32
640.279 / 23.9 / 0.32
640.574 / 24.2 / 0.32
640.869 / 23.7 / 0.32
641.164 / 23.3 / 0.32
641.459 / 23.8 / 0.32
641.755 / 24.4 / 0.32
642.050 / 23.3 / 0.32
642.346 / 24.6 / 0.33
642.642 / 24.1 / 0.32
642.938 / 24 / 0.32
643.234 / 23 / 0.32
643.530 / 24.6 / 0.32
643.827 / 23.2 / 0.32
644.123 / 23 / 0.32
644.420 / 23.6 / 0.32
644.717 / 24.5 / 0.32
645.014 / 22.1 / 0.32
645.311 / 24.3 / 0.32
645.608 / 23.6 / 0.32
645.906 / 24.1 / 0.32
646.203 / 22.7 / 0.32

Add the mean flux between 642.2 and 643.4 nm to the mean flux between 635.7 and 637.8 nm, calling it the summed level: 47.9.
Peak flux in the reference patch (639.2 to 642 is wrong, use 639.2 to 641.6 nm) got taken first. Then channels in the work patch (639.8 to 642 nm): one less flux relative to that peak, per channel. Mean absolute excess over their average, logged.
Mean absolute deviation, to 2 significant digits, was 0.016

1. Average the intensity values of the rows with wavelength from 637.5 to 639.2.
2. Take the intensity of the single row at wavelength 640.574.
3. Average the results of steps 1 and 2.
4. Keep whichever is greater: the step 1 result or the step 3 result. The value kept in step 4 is 24.2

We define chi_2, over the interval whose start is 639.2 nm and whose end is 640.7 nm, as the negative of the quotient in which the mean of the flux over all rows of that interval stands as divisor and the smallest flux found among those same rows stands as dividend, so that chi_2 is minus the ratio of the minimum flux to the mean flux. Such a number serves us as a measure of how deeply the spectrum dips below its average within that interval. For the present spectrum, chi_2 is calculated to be -0.968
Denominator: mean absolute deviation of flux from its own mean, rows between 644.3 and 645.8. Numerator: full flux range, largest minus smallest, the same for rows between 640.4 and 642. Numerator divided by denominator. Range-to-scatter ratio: 1.76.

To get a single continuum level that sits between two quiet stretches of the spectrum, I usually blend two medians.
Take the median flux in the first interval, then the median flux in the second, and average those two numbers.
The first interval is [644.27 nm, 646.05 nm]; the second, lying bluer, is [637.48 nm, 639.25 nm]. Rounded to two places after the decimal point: 23.95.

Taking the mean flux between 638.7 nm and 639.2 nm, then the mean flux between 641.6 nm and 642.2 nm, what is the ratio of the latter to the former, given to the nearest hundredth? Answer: 0.99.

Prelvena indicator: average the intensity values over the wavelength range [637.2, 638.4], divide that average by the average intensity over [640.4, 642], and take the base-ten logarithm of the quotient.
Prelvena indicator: 0.006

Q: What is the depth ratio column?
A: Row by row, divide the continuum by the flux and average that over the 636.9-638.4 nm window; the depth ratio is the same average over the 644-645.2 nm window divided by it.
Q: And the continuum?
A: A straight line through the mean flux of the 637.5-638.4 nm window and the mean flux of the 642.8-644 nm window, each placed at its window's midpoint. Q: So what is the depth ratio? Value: 1.01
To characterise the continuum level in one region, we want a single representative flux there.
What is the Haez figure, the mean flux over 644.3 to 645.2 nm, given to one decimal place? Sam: 23.4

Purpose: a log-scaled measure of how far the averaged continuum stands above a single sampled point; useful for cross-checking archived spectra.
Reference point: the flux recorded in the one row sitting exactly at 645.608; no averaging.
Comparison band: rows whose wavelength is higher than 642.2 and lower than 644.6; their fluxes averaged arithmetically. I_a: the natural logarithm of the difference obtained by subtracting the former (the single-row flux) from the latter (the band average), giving -1.8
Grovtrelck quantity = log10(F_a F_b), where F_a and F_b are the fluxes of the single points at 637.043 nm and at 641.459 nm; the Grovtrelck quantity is 2.75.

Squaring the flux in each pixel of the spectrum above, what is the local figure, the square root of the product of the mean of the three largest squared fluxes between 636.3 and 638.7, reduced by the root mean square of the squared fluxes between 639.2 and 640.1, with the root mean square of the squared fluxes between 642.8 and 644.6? 159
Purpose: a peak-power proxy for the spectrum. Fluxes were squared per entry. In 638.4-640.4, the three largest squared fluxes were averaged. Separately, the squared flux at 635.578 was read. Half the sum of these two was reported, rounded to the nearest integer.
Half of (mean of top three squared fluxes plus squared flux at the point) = 582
